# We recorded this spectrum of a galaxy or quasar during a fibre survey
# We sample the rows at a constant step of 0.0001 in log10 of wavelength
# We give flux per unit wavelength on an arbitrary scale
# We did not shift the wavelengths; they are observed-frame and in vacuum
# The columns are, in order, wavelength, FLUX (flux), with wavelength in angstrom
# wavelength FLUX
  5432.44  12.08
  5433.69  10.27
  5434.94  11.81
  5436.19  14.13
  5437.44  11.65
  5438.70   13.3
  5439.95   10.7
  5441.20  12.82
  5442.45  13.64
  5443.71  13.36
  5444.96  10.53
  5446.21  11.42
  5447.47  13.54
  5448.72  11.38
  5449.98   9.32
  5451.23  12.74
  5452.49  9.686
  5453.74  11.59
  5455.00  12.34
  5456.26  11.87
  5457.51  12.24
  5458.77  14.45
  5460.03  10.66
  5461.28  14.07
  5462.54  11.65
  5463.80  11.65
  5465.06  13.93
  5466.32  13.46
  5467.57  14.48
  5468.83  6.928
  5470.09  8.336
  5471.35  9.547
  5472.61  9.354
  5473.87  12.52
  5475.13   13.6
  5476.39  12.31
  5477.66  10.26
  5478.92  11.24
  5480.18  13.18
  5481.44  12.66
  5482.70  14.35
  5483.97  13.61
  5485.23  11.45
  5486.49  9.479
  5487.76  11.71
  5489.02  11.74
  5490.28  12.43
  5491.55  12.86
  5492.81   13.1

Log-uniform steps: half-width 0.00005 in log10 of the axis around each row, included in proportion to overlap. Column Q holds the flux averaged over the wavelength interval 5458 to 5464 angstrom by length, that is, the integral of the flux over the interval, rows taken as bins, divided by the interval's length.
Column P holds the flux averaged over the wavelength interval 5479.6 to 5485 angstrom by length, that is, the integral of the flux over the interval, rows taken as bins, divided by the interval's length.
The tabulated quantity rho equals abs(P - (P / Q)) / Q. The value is 0.976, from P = 13.3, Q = 12.5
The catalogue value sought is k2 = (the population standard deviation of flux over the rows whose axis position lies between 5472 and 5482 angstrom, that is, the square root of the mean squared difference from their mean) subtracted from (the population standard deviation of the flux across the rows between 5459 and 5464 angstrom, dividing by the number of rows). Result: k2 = -0.12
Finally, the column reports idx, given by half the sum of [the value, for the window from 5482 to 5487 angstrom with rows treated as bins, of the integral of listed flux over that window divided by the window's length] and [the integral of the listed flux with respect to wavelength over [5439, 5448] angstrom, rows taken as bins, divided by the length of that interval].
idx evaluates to 12.3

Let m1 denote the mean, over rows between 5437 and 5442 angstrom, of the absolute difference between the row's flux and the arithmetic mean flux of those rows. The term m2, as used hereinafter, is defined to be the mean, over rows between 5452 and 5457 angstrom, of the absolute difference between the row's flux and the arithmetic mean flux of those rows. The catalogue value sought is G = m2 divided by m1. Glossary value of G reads 0.9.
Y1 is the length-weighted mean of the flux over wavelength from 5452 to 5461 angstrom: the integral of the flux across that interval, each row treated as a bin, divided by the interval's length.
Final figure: 12.0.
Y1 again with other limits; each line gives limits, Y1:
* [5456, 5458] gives 12.1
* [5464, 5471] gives 11.4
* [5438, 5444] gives 12.7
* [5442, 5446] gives 12.3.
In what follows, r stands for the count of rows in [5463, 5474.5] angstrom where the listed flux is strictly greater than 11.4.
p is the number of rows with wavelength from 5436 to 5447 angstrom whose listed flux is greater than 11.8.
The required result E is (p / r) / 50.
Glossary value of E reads 0.0200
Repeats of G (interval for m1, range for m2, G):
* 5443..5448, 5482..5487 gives 1.4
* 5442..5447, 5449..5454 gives 1.1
